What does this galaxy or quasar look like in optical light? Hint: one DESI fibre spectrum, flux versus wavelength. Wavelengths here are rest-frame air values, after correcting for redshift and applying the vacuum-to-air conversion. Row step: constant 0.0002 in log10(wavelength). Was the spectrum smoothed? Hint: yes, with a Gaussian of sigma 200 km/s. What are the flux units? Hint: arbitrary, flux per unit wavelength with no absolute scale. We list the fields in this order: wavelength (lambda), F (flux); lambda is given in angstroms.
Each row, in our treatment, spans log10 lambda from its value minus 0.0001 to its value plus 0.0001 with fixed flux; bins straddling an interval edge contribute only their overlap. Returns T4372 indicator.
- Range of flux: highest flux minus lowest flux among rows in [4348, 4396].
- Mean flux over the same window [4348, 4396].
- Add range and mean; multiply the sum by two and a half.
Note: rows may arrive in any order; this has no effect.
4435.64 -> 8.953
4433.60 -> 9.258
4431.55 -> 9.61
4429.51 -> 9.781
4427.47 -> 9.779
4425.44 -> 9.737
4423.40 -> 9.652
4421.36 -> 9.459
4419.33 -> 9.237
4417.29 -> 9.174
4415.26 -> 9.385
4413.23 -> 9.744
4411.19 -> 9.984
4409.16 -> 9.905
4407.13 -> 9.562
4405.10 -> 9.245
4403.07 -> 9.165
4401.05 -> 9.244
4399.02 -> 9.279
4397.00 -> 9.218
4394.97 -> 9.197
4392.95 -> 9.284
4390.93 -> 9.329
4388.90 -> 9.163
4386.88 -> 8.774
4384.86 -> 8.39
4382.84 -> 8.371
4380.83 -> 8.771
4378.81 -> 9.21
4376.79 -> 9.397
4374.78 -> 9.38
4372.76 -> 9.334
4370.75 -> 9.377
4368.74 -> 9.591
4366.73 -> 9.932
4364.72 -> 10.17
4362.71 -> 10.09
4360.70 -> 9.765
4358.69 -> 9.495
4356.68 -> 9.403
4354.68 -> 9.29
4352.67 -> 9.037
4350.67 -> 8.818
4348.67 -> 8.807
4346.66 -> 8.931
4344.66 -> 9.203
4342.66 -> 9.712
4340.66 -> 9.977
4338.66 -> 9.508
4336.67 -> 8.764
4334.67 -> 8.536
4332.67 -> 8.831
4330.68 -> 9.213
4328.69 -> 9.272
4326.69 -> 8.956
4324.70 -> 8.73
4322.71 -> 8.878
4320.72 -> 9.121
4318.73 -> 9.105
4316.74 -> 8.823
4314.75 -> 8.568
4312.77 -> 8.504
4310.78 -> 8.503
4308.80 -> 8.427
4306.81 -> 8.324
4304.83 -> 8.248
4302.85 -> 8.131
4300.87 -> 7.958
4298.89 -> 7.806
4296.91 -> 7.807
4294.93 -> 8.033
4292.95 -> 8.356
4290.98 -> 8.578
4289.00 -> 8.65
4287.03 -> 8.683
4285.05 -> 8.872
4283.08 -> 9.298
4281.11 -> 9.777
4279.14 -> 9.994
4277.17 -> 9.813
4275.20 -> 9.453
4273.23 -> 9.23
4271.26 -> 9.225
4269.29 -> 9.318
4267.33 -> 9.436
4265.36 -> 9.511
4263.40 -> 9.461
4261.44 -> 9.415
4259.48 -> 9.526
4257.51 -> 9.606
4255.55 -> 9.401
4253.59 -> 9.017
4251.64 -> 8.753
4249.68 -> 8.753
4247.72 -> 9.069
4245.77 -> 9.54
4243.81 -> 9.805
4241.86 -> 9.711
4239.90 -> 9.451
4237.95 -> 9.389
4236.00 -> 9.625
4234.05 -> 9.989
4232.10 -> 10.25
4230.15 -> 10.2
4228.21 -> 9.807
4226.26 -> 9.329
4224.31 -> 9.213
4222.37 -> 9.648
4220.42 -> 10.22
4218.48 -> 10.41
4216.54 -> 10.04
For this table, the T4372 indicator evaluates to 27.7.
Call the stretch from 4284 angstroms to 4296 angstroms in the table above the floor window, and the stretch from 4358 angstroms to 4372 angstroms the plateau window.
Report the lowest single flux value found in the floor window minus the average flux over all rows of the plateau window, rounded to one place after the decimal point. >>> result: -1.7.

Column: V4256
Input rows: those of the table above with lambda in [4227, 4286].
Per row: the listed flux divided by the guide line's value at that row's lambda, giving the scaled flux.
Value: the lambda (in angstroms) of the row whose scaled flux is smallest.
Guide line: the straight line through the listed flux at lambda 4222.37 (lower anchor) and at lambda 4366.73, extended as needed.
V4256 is 4251.64 angstroms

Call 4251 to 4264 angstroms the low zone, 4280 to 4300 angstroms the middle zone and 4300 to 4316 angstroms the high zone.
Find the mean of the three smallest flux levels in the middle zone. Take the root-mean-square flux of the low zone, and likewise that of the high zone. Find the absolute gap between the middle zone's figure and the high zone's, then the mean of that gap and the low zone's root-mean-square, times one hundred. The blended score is 488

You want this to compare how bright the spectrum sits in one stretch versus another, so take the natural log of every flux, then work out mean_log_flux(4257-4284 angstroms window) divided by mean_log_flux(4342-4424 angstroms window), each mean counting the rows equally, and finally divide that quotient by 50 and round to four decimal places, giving 0.0202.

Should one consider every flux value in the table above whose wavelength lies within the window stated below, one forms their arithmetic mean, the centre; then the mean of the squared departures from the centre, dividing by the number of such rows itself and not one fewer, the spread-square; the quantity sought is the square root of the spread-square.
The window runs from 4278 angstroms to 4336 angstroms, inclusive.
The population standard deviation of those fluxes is 0.52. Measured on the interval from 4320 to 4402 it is 0.42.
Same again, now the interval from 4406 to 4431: 0.25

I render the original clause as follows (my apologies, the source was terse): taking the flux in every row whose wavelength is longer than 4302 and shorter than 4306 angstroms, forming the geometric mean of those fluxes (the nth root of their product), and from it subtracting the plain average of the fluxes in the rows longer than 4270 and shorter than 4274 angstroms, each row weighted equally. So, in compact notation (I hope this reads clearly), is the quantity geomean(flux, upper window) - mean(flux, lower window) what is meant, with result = -1.0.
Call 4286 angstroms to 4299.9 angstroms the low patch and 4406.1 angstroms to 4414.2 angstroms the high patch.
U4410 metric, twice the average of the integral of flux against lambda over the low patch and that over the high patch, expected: 194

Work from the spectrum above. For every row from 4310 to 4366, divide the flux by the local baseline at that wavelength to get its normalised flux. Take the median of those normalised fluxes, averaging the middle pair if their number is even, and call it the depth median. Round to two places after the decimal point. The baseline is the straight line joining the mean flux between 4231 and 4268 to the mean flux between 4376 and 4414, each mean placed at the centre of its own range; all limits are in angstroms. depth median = 0.97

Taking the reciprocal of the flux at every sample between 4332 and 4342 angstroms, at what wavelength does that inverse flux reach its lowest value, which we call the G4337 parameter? 4340.66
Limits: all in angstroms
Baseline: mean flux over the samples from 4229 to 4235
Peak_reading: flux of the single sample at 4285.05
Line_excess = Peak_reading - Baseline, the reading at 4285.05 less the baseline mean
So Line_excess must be -1.3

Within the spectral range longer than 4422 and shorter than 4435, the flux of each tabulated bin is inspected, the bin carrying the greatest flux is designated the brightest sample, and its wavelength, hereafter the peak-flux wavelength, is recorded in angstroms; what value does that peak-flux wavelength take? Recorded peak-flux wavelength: 4429.51 angstroms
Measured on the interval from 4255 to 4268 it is 4257.51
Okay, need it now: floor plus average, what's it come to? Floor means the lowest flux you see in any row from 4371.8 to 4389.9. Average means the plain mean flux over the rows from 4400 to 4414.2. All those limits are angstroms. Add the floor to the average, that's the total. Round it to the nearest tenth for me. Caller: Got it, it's 17.9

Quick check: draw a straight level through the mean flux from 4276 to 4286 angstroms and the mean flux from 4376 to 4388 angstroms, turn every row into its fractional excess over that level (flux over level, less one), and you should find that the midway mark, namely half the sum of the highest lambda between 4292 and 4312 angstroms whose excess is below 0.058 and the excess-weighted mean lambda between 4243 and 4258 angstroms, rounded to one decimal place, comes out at 4280.8 angstroms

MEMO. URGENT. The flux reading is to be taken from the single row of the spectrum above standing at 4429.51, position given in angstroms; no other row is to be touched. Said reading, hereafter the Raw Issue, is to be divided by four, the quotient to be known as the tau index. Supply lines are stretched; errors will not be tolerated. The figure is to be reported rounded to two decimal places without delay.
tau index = 2.45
